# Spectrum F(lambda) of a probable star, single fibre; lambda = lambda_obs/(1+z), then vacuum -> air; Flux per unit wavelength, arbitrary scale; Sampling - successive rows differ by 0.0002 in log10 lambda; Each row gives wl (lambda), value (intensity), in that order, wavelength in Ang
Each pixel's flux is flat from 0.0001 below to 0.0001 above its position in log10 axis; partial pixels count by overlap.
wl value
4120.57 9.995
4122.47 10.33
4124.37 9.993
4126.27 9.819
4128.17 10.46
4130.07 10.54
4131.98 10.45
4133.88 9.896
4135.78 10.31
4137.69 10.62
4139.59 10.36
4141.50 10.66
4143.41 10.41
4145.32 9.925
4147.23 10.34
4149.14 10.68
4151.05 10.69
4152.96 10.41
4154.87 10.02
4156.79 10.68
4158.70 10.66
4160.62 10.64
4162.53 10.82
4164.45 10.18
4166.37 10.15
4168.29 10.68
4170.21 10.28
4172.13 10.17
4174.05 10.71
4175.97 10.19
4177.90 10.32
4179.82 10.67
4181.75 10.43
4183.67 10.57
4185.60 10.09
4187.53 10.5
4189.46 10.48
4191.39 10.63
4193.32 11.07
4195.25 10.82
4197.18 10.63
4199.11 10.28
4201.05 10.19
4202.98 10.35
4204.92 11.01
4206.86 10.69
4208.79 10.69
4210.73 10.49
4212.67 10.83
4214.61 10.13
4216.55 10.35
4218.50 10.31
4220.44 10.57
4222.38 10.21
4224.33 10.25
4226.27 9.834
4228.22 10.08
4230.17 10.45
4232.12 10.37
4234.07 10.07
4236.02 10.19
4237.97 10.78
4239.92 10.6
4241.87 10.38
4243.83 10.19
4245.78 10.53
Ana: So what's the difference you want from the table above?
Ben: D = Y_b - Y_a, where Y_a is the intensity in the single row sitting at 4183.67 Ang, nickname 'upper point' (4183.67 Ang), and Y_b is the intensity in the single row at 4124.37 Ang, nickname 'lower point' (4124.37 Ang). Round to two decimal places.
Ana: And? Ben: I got -0.58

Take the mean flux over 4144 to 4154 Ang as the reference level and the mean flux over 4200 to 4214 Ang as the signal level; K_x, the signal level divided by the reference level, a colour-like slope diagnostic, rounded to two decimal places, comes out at 1.02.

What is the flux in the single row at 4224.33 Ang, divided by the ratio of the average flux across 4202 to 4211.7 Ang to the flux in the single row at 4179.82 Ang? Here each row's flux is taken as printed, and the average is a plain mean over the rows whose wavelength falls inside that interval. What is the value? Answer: 10.3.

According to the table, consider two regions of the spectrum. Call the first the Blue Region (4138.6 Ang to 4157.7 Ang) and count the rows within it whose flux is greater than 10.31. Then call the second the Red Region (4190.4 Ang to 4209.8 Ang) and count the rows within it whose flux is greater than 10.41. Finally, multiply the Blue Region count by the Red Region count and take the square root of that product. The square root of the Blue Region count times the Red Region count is 7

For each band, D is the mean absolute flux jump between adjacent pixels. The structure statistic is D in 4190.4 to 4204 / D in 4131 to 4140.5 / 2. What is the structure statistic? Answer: 0.32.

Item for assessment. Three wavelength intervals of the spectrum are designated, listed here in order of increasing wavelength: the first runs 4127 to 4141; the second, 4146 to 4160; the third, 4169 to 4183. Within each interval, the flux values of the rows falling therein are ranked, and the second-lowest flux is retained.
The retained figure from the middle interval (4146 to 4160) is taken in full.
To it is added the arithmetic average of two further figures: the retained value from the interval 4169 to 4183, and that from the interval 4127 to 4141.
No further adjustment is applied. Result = 20.6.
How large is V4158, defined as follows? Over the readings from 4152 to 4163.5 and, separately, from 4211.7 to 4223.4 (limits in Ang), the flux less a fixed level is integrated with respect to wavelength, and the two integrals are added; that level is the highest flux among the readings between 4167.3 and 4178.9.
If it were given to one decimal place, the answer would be -5.6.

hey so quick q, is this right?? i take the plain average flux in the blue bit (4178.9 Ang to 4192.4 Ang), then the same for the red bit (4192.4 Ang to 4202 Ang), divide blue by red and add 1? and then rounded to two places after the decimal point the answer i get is 1.99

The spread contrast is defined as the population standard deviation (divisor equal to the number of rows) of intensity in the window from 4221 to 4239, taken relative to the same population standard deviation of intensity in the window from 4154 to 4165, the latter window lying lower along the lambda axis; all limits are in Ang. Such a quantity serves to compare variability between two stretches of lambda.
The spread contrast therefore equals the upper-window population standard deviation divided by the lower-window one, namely 0.86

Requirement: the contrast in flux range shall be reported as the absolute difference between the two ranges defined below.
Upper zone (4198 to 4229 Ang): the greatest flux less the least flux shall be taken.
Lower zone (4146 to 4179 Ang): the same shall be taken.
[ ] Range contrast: 0.38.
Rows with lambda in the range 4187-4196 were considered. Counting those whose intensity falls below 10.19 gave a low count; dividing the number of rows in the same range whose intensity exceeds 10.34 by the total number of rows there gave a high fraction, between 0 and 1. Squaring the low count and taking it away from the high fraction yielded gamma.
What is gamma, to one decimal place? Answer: 1.0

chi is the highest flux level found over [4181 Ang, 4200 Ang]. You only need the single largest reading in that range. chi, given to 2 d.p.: 11.07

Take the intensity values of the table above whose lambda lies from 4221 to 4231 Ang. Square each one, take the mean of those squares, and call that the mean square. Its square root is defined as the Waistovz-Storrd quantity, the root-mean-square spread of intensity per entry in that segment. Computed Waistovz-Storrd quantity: 10.2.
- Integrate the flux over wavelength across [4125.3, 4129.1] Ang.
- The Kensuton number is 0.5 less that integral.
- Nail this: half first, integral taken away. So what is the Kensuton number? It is -38.0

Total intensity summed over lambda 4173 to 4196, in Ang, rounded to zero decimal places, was 126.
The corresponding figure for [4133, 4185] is 281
